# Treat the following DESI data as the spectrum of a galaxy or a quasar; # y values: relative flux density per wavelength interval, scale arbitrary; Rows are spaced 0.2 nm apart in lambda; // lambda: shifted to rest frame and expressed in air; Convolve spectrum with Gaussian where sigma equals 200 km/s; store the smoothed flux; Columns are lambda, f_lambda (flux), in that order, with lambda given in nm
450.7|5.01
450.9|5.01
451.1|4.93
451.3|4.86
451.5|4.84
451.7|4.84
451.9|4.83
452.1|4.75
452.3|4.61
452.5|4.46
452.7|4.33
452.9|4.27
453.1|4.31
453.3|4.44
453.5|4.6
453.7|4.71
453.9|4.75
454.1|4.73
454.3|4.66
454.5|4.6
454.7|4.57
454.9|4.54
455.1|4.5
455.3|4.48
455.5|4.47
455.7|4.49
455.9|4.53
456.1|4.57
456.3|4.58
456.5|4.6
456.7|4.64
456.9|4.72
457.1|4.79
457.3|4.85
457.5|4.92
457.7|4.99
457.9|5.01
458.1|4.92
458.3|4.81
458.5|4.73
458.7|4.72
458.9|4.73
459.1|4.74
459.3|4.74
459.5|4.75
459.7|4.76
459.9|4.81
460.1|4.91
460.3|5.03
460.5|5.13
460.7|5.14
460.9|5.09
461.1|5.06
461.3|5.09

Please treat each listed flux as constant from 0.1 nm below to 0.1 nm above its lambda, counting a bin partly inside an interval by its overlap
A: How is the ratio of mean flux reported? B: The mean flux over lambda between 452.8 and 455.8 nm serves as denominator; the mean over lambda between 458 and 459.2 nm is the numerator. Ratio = 1.05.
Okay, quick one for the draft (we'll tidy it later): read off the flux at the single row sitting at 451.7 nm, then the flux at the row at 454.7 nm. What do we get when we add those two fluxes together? 9.4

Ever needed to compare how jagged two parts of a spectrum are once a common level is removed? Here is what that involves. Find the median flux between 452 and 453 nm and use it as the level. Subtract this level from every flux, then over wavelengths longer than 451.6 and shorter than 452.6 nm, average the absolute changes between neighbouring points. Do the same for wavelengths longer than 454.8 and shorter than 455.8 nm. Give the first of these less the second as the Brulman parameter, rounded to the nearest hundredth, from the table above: 0.07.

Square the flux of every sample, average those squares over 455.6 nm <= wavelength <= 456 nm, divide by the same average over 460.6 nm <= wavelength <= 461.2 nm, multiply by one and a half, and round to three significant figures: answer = 1.17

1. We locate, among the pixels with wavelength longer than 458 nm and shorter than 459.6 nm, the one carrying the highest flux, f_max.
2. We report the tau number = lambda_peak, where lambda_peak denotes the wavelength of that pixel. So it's 458.1 nm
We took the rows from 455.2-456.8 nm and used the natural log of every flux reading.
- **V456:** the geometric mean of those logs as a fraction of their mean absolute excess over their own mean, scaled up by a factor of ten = 1311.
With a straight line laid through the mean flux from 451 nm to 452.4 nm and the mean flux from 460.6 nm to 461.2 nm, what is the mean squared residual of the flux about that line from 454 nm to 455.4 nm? 0.11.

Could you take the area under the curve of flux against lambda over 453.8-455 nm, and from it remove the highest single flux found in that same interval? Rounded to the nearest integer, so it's 1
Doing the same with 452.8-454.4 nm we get 3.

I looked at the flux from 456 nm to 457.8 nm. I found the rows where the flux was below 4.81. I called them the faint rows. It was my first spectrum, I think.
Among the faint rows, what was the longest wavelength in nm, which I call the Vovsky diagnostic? 457.1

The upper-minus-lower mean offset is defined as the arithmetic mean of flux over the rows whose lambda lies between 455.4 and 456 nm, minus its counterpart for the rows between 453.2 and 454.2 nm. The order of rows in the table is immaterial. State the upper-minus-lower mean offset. -0.15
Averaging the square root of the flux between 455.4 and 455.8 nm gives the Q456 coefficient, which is 2.12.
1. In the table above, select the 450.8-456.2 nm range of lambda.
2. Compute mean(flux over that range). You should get 4.62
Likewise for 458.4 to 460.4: 4.79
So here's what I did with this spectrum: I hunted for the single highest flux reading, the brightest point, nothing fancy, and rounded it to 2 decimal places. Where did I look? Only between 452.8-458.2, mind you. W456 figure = 5.01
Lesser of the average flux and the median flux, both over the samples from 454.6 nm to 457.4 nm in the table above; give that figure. 4.57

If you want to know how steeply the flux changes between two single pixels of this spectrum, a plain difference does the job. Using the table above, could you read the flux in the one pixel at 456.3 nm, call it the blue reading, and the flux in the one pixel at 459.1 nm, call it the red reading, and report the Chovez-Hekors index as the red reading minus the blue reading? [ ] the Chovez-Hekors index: 0.16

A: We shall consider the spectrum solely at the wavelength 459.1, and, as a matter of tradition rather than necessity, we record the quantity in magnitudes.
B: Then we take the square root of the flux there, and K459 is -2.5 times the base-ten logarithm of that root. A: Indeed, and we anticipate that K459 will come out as -0.845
